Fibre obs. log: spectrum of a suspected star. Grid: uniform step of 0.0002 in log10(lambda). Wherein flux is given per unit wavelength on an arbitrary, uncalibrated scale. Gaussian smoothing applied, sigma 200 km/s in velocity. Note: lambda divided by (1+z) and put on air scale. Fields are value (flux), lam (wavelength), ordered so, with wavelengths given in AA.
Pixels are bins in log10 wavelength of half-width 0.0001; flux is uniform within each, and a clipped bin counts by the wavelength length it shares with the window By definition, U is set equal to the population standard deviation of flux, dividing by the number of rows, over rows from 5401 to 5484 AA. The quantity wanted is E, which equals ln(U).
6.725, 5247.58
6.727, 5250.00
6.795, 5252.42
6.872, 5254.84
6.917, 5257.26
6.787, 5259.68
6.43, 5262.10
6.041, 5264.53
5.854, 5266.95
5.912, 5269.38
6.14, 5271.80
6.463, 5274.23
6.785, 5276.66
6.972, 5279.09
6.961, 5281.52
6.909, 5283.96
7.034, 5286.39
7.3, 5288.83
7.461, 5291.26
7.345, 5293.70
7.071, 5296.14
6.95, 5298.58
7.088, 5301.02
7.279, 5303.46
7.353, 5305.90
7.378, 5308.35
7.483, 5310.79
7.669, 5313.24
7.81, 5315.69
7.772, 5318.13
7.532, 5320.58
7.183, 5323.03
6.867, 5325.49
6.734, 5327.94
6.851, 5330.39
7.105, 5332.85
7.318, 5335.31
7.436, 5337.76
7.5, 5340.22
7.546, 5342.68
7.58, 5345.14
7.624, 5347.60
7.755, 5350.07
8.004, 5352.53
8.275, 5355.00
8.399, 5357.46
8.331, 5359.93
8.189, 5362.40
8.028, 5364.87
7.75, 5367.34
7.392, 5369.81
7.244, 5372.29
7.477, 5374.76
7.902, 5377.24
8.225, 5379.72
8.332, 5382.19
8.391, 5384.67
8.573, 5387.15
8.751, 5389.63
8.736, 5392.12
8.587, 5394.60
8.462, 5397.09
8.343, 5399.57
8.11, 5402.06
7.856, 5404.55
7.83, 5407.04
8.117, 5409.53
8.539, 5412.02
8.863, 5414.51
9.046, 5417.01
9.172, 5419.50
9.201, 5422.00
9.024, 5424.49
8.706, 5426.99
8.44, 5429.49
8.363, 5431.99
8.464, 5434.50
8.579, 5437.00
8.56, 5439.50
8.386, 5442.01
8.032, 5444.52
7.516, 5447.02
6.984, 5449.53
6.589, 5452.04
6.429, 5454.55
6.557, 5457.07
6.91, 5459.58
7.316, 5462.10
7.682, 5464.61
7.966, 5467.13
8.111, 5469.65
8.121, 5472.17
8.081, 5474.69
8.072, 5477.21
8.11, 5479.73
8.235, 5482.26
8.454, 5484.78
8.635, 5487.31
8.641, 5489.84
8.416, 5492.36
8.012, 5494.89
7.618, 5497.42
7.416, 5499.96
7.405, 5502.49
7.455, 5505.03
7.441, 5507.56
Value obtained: -0.3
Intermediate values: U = 0.73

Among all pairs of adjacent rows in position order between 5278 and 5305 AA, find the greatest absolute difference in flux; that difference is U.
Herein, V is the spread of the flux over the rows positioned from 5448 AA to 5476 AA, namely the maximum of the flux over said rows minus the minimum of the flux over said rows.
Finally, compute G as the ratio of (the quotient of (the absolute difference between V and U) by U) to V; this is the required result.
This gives 3.1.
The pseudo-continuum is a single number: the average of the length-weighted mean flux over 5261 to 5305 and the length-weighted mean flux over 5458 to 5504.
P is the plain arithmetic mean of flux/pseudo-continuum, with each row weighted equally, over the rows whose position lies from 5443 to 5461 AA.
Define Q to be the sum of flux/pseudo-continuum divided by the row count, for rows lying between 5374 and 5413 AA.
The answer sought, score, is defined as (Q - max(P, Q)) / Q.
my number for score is 0.000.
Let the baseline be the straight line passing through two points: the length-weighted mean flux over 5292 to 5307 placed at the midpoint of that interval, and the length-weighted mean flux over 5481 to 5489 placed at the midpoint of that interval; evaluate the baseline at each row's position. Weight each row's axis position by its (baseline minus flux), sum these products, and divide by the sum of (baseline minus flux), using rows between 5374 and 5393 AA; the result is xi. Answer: 5387.1 AA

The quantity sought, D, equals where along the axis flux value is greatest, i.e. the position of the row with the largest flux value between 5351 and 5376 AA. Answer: 5357.46 AA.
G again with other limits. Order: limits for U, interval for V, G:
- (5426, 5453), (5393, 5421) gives 1.1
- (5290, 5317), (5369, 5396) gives 3.0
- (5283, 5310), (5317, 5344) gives 2.7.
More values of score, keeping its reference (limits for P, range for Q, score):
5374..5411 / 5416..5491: -0.021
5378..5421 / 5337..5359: -0.087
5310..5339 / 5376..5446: 0.000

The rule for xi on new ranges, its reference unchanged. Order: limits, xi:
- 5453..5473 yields 5459.6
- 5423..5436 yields 5427.9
